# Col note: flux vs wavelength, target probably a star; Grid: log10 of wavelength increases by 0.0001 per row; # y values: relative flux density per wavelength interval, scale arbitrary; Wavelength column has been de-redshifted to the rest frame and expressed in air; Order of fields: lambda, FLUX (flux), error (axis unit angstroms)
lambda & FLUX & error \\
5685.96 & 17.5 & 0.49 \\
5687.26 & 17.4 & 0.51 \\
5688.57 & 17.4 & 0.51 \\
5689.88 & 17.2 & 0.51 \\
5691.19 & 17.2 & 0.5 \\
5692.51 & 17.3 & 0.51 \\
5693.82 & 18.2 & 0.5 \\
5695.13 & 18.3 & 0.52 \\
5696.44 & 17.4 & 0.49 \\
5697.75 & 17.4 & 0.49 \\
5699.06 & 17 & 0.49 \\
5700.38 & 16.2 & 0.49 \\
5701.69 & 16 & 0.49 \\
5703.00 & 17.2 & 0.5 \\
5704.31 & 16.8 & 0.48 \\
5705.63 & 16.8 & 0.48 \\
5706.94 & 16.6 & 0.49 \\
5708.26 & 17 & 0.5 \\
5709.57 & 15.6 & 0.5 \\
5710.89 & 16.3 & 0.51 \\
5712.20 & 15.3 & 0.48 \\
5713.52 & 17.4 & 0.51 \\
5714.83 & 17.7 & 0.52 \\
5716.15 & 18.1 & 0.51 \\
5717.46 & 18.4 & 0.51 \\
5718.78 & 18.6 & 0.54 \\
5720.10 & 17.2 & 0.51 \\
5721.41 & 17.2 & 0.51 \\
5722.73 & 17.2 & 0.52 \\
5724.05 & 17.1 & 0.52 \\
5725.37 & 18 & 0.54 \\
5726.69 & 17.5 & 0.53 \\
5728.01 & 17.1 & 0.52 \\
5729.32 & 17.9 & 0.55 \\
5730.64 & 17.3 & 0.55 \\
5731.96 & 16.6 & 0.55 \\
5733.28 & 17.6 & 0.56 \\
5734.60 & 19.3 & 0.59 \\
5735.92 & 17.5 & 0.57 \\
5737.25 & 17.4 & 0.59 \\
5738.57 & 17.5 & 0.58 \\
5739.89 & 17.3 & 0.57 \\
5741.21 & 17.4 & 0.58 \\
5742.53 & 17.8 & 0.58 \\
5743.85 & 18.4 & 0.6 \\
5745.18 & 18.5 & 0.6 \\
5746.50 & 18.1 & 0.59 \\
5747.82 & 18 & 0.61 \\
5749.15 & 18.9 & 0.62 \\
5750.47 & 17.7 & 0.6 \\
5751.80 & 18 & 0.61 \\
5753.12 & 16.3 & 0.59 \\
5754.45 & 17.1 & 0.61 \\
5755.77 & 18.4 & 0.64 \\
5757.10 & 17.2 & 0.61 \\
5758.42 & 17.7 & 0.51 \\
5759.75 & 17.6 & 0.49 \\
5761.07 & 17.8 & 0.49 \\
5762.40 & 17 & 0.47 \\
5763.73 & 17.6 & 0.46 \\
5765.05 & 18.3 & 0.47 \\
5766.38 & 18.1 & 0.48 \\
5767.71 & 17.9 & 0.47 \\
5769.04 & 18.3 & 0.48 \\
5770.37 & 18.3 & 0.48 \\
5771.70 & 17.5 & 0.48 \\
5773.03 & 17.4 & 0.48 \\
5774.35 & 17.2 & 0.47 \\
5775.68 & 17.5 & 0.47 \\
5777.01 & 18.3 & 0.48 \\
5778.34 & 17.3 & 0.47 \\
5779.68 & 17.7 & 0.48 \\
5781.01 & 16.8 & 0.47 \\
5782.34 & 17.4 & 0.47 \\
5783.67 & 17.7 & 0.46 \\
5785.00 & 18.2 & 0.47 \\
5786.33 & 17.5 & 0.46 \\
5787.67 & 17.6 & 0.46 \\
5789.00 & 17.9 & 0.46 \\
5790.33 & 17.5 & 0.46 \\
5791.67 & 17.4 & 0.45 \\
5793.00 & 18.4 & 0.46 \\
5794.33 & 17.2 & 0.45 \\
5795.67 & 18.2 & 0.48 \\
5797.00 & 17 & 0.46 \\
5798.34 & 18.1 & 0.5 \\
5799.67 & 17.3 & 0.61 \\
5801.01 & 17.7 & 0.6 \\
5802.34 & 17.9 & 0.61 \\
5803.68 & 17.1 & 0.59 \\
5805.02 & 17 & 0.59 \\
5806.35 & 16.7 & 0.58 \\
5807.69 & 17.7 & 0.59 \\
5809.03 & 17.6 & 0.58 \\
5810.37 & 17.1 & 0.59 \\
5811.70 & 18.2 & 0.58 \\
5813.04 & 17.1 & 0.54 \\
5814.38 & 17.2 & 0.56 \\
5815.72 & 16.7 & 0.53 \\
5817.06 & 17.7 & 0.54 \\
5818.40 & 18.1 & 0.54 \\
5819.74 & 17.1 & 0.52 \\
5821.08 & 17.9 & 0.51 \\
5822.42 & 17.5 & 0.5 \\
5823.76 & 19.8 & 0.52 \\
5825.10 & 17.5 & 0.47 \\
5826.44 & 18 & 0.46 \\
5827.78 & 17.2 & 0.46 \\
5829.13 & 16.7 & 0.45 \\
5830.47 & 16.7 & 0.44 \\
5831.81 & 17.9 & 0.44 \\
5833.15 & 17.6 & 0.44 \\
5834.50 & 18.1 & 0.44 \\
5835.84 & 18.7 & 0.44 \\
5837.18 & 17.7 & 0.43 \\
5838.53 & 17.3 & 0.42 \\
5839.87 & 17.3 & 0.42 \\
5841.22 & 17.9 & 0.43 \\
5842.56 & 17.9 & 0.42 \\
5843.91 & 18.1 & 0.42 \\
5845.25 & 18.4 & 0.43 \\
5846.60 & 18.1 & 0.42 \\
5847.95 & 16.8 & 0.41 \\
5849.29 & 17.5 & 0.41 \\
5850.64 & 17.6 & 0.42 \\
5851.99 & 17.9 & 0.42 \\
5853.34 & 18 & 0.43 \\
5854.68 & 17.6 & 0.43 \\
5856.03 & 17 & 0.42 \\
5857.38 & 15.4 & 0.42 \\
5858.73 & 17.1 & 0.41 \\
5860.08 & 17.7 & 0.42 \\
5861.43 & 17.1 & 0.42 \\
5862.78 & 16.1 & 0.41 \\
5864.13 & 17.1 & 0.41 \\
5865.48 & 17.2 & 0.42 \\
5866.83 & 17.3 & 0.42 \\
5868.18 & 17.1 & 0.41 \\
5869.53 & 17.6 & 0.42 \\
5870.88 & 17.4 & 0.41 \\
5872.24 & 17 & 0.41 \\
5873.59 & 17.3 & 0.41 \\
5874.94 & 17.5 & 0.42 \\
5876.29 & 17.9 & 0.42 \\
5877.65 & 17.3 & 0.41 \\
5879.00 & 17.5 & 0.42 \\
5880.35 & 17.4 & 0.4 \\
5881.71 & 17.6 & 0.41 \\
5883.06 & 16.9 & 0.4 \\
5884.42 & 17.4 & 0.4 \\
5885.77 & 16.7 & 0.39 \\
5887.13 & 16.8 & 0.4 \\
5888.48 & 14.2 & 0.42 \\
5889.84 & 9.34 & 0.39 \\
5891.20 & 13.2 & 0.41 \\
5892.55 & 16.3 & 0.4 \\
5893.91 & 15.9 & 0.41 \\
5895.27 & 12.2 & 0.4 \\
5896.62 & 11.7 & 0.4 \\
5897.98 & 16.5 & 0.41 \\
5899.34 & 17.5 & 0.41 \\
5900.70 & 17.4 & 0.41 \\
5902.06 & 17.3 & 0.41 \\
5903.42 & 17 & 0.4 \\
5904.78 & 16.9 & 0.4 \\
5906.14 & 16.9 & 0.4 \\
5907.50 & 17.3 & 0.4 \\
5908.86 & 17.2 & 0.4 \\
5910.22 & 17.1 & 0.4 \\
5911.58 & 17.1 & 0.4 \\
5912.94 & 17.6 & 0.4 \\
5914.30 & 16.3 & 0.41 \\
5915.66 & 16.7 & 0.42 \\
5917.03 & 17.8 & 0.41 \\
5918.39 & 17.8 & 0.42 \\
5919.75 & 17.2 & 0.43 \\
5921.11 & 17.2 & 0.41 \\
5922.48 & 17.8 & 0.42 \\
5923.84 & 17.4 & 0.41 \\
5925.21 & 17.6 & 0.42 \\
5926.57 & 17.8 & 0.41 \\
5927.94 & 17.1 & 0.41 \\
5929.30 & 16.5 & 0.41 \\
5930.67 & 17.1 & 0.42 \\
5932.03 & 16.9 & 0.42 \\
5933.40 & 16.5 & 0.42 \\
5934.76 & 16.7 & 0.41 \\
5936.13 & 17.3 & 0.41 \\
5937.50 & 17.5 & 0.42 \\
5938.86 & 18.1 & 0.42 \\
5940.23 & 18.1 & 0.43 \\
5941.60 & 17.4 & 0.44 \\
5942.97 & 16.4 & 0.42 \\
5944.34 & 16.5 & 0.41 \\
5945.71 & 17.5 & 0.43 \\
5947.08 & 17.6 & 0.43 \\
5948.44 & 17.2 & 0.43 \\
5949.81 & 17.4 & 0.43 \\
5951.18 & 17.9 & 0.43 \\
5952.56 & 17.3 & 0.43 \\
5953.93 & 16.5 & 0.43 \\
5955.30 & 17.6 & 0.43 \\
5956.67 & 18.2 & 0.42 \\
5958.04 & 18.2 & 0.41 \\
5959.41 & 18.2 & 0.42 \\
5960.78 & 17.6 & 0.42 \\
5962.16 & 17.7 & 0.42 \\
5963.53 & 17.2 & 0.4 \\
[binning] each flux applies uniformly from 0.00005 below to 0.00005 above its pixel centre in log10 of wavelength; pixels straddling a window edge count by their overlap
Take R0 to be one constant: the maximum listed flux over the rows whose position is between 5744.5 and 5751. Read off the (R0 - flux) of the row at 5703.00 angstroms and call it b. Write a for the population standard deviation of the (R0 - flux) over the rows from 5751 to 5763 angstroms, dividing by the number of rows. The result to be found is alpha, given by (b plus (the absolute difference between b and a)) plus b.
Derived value 4.5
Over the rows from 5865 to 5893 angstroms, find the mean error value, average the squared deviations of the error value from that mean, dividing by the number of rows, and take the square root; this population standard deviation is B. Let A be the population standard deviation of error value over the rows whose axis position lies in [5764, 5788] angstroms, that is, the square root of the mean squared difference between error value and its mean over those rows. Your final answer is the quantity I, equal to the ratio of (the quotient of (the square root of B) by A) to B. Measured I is 1426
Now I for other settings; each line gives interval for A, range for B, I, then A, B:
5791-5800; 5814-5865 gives 91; 0.053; 0.043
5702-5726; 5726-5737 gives 405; 0.017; 0.020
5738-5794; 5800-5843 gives 63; 0.063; 0.065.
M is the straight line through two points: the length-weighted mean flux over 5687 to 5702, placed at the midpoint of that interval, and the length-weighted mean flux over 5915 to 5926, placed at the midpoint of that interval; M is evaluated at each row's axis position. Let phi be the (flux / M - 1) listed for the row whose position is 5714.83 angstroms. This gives 0.02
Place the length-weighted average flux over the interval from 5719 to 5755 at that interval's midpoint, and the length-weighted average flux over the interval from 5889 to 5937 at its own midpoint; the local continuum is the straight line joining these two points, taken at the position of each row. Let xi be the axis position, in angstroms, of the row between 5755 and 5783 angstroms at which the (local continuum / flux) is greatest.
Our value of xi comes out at 5781.01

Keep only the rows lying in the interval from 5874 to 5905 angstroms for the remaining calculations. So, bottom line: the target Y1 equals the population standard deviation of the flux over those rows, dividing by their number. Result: 2.23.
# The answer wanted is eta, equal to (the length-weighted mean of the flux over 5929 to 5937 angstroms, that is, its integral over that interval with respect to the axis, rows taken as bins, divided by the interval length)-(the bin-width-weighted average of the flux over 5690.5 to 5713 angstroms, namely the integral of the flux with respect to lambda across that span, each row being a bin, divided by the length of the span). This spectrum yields 0.0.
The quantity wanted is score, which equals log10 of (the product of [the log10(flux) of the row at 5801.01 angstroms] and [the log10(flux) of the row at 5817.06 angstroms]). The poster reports 0.192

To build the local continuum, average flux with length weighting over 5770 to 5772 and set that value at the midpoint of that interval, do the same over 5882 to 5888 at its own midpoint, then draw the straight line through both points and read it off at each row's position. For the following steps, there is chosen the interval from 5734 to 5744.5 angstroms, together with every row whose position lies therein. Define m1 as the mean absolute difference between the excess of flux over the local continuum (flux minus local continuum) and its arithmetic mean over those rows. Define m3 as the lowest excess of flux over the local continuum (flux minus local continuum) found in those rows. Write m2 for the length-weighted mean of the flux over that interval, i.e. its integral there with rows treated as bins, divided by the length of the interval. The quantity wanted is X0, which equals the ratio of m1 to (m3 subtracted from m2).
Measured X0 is 0.0275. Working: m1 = 0.513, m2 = 17.8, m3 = -0.9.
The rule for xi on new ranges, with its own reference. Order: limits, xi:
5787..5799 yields 5797.00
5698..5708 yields 5701.69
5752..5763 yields 5753.12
